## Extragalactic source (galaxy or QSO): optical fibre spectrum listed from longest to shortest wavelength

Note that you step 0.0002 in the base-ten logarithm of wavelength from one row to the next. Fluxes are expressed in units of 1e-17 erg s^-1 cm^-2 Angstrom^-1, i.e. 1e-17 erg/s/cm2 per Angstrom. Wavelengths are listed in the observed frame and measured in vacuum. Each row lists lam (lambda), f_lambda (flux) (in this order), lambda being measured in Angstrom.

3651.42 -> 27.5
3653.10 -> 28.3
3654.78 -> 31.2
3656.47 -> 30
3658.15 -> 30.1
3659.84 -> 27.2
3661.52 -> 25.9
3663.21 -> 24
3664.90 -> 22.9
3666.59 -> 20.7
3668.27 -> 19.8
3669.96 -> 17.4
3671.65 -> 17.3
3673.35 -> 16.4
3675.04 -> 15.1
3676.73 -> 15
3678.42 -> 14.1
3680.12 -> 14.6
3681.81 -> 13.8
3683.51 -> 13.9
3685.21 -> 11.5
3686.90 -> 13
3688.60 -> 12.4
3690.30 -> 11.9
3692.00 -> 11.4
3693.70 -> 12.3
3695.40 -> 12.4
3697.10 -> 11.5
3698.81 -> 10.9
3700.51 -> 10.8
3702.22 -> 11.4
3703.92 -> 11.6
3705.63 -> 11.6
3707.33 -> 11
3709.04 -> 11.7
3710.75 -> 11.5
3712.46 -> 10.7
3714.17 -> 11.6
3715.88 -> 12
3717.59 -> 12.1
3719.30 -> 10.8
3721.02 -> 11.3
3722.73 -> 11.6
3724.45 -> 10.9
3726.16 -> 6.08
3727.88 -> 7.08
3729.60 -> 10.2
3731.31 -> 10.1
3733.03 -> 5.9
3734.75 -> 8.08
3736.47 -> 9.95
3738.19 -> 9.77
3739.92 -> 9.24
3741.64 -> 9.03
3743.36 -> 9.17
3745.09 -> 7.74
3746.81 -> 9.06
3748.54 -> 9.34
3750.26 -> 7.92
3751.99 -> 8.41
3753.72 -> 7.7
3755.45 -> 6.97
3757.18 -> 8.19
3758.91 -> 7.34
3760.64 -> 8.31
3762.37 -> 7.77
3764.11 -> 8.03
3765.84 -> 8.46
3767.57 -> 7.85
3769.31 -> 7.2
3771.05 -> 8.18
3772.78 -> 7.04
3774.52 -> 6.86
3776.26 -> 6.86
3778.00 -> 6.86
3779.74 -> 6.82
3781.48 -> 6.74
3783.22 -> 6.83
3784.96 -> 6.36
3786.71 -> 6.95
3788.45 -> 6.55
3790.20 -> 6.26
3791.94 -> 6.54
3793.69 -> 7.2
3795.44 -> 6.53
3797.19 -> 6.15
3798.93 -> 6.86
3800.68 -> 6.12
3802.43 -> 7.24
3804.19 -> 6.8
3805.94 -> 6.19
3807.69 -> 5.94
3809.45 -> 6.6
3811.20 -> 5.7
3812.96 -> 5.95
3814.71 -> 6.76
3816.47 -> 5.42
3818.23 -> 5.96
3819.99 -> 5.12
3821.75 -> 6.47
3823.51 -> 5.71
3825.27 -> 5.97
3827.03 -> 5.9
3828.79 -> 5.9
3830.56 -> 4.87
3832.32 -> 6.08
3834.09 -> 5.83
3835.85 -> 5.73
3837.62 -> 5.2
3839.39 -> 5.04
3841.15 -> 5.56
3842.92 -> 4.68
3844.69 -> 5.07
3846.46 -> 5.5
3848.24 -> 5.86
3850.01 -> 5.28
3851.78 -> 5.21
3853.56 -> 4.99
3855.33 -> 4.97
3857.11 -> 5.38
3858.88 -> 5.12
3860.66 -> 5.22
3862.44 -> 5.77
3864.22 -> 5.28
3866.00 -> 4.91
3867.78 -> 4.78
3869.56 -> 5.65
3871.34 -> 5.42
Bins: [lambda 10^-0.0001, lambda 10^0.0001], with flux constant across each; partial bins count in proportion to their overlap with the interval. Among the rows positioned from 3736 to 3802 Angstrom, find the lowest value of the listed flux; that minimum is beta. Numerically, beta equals 6.12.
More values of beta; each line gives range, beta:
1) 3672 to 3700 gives 10.9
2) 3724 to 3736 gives 5.9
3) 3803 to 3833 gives 4.87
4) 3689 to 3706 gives 10.8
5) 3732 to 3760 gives 5.9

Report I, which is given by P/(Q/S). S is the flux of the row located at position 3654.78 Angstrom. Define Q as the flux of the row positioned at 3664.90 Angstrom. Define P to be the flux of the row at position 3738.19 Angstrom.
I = 13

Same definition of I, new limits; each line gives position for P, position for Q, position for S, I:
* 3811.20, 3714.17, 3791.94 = 3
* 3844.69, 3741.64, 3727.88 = 4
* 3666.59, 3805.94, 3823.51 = 19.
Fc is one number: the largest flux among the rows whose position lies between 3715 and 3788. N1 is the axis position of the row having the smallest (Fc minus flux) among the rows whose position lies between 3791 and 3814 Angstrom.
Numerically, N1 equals 3802.43 Angstrom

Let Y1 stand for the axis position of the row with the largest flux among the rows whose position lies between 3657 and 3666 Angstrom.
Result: 3658.15 Angstrom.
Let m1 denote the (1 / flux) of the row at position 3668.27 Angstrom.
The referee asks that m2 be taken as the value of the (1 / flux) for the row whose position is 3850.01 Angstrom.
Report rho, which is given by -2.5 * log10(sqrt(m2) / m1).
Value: -2.3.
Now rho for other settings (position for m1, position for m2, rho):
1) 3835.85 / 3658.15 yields 0.0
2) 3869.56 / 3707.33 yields -0.6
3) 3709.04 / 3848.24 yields -1.7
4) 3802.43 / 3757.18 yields -1.0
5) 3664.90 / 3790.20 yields -2.4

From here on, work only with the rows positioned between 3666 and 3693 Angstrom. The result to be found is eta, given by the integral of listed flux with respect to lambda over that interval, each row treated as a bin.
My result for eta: 400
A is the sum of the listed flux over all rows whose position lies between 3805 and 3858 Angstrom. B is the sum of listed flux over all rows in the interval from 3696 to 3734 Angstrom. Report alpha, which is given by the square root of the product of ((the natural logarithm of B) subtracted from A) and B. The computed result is 195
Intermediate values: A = 169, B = 232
